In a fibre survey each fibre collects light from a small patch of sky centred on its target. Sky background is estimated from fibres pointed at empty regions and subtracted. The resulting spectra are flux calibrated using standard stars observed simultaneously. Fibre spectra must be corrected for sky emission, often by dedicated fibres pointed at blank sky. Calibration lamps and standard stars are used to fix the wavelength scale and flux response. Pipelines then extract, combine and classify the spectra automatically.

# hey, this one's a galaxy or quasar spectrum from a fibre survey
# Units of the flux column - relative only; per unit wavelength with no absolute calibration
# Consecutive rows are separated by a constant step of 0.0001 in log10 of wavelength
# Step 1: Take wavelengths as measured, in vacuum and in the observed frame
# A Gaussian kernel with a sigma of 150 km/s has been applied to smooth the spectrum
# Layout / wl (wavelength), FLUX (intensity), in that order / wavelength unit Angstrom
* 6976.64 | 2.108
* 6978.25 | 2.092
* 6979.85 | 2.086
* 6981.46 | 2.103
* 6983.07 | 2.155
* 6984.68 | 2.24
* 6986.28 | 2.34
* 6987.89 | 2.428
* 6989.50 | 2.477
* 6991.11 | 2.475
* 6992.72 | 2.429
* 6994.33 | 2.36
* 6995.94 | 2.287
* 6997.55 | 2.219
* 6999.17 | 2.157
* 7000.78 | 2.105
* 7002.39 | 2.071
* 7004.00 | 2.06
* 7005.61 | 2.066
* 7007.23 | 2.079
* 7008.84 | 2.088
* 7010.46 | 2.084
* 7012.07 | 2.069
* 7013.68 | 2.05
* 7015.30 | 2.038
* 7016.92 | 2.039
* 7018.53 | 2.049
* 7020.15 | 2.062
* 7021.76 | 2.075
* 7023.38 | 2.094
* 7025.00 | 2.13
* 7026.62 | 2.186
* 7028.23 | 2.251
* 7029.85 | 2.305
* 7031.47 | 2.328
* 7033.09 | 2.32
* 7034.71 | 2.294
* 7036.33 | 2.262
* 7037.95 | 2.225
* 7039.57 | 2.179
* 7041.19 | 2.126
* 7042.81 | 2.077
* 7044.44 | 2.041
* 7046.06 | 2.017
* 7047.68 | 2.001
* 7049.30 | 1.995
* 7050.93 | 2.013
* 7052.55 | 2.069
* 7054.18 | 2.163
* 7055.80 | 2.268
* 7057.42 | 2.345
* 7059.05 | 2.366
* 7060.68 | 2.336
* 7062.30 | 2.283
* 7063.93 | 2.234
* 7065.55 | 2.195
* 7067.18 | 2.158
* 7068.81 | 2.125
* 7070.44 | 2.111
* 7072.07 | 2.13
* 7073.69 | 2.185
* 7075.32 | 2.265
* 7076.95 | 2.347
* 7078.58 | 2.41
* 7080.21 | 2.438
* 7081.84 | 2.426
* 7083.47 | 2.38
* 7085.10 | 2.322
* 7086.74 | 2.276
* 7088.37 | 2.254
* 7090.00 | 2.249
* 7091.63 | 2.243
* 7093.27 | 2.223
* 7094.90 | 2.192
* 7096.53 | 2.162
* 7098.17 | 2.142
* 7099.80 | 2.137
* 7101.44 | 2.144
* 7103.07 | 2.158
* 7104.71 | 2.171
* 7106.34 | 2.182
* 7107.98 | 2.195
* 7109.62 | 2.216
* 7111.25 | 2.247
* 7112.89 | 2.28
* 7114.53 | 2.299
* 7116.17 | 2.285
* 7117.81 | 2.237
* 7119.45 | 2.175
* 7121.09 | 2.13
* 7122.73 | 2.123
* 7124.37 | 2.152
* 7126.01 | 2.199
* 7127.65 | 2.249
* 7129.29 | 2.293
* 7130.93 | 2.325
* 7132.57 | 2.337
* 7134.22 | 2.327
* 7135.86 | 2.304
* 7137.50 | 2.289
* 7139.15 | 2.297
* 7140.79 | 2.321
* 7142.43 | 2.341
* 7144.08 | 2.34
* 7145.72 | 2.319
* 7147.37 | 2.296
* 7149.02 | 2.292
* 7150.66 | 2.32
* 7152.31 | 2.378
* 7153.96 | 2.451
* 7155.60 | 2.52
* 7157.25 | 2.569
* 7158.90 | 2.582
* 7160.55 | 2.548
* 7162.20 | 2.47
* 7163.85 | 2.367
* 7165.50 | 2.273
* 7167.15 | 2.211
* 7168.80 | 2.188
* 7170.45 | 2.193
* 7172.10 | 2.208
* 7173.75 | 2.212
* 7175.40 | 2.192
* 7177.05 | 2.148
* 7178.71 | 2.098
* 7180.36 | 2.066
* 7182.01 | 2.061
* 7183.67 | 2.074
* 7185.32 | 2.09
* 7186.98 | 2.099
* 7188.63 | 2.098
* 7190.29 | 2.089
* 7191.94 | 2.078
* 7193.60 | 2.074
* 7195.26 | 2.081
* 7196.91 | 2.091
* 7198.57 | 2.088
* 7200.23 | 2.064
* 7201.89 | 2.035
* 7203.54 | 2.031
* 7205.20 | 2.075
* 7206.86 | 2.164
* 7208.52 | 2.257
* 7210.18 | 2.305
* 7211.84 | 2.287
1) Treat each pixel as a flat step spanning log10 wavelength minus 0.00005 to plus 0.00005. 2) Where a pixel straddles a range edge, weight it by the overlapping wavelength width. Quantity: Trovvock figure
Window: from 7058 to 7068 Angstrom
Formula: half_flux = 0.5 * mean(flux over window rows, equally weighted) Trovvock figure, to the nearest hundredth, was 1.13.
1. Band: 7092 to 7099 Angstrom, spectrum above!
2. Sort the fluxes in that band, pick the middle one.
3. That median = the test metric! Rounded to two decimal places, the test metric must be 2.18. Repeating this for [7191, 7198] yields 2.08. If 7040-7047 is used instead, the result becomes 2.06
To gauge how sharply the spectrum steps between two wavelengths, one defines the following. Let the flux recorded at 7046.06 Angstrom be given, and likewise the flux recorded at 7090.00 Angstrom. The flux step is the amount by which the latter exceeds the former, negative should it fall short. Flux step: 0.23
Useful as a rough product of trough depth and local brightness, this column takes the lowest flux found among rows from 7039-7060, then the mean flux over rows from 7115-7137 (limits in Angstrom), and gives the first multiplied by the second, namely 4.47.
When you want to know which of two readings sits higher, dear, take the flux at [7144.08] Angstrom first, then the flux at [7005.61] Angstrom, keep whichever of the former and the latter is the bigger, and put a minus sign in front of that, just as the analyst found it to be -2.34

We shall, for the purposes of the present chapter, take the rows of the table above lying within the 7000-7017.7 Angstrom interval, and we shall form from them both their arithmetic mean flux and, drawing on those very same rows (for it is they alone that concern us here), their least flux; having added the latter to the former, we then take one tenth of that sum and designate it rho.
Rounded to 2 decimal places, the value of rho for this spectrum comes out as 0.41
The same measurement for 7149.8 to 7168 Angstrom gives 0.46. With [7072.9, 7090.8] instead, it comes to 0.45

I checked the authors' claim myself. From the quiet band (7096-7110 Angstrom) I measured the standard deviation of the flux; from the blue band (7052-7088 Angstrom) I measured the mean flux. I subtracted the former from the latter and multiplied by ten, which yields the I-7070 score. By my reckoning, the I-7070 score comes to 22.4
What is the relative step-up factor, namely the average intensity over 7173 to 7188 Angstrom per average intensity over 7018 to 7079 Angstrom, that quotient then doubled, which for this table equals 1.94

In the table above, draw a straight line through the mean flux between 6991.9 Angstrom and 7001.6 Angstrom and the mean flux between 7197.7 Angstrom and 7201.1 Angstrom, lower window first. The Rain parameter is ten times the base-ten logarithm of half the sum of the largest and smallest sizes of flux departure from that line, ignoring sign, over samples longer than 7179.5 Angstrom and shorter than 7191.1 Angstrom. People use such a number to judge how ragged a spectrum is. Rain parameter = -18.0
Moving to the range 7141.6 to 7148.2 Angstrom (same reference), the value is -7.1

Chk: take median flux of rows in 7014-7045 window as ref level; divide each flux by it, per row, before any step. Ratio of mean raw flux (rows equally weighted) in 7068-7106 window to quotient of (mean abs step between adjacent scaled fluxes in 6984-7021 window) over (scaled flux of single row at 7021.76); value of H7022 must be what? 135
